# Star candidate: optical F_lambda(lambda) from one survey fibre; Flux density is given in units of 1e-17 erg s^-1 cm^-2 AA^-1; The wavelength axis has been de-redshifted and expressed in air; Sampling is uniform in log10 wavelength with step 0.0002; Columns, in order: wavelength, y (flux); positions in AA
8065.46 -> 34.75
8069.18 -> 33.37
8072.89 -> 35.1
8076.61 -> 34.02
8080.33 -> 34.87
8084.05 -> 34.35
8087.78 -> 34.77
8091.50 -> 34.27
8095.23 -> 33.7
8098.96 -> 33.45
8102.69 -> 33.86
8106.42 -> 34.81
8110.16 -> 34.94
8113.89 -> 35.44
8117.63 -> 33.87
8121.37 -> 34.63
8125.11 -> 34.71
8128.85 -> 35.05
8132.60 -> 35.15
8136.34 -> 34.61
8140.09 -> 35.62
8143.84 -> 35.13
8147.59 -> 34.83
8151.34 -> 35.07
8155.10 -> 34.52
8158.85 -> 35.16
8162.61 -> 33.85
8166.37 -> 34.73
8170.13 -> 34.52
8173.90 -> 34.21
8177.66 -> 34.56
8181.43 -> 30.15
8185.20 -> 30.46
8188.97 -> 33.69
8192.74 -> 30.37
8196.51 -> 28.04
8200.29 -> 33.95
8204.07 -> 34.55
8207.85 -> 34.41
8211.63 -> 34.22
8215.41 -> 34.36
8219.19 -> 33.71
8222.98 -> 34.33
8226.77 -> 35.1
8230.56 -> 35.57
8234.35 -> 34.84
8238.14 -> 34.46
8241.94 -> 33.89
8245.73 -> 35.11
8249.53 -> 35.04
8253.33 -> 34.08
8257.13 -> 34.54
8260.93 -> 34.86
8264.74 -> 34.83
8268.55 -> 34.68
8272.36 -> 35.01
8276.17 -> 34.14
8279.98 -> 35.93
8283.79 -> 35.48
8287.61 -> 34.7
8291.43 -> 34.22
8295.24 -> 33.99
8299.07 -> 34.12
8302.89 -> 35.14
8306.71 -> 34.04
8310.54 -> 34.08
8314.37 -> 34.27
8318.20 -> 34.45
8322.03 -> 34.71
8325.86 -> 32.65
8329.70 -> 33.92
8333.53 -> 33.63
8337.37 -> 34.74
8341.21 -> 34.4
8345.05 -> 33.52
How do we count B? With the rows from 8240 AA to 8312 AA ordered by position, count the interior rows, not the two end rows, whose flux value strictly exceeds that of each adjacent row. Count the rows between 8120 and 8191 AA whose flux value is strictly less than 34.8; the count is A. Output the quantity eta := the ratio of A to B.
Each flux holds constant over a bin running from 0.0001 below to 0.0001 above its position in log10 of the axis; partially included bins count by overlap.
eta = 2.40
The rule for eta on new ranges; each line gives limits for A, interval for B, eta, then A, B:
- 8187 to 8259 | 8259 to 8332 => 3.50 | 14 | 4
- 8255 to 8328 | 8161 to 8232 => 2.60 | 13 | 5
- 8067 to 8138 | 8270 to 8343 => 2.40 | 12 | 5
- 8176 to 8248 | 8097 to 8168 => 3.00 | 15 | 5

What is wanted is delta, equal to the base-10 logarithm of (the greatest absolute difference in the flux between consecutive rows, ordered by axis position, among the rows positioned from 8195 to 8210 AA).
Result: 0.77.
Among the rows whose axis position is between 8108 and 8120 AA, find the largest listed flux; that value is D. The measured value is 35.44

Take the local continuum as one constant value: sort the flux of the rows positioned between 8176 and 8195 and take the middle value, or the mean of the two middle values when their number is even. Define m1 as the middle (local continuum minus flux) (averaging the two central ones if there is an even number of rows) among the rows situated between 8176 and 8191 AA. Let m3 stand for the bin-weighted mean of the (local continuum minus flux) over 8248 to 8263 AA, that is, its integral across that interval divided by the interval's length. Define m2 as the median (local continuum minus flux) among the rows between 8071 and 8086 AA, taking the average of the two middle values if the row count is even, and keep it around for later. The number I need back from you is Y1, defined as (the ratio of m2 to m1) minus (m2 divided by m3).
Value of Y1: 1.6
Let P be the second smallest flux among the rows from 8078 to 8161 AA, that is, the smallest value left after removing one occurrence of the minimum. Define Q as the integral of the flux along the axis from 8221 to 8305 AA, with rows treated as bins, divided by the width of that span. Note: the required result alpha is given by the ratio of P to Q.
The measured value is 0.970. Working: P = 33.7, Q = 34.73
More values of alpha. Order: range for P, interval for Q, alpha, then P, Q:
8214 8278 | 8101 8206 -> 0.998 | 33.89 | 33.94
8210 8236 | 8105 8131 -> 0.984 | 34.22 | 34.77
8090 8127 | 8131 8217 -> 0.999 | 33.7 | 33.74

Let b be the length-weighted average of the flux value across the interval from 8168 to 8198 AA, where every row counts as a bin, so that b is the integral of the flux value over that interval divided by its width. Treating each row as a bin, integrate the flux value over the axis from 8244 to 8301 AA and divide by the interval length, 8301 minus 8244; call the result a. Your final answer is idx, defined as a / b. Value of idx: 1.082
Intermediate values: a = 34.7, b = 32.1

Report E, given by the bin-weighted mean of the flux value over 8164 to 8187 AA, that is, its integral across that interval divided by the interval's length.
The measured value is 33.1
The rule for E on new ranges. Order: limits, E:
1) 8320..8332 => 33.8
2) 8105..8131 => 34.8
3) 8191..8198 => 29.3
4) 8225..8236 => 35.2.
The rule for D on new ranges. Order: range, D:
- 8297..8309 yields 35.14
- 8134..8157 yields 35.62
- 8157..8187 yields 35.16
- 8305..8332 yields 34.71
